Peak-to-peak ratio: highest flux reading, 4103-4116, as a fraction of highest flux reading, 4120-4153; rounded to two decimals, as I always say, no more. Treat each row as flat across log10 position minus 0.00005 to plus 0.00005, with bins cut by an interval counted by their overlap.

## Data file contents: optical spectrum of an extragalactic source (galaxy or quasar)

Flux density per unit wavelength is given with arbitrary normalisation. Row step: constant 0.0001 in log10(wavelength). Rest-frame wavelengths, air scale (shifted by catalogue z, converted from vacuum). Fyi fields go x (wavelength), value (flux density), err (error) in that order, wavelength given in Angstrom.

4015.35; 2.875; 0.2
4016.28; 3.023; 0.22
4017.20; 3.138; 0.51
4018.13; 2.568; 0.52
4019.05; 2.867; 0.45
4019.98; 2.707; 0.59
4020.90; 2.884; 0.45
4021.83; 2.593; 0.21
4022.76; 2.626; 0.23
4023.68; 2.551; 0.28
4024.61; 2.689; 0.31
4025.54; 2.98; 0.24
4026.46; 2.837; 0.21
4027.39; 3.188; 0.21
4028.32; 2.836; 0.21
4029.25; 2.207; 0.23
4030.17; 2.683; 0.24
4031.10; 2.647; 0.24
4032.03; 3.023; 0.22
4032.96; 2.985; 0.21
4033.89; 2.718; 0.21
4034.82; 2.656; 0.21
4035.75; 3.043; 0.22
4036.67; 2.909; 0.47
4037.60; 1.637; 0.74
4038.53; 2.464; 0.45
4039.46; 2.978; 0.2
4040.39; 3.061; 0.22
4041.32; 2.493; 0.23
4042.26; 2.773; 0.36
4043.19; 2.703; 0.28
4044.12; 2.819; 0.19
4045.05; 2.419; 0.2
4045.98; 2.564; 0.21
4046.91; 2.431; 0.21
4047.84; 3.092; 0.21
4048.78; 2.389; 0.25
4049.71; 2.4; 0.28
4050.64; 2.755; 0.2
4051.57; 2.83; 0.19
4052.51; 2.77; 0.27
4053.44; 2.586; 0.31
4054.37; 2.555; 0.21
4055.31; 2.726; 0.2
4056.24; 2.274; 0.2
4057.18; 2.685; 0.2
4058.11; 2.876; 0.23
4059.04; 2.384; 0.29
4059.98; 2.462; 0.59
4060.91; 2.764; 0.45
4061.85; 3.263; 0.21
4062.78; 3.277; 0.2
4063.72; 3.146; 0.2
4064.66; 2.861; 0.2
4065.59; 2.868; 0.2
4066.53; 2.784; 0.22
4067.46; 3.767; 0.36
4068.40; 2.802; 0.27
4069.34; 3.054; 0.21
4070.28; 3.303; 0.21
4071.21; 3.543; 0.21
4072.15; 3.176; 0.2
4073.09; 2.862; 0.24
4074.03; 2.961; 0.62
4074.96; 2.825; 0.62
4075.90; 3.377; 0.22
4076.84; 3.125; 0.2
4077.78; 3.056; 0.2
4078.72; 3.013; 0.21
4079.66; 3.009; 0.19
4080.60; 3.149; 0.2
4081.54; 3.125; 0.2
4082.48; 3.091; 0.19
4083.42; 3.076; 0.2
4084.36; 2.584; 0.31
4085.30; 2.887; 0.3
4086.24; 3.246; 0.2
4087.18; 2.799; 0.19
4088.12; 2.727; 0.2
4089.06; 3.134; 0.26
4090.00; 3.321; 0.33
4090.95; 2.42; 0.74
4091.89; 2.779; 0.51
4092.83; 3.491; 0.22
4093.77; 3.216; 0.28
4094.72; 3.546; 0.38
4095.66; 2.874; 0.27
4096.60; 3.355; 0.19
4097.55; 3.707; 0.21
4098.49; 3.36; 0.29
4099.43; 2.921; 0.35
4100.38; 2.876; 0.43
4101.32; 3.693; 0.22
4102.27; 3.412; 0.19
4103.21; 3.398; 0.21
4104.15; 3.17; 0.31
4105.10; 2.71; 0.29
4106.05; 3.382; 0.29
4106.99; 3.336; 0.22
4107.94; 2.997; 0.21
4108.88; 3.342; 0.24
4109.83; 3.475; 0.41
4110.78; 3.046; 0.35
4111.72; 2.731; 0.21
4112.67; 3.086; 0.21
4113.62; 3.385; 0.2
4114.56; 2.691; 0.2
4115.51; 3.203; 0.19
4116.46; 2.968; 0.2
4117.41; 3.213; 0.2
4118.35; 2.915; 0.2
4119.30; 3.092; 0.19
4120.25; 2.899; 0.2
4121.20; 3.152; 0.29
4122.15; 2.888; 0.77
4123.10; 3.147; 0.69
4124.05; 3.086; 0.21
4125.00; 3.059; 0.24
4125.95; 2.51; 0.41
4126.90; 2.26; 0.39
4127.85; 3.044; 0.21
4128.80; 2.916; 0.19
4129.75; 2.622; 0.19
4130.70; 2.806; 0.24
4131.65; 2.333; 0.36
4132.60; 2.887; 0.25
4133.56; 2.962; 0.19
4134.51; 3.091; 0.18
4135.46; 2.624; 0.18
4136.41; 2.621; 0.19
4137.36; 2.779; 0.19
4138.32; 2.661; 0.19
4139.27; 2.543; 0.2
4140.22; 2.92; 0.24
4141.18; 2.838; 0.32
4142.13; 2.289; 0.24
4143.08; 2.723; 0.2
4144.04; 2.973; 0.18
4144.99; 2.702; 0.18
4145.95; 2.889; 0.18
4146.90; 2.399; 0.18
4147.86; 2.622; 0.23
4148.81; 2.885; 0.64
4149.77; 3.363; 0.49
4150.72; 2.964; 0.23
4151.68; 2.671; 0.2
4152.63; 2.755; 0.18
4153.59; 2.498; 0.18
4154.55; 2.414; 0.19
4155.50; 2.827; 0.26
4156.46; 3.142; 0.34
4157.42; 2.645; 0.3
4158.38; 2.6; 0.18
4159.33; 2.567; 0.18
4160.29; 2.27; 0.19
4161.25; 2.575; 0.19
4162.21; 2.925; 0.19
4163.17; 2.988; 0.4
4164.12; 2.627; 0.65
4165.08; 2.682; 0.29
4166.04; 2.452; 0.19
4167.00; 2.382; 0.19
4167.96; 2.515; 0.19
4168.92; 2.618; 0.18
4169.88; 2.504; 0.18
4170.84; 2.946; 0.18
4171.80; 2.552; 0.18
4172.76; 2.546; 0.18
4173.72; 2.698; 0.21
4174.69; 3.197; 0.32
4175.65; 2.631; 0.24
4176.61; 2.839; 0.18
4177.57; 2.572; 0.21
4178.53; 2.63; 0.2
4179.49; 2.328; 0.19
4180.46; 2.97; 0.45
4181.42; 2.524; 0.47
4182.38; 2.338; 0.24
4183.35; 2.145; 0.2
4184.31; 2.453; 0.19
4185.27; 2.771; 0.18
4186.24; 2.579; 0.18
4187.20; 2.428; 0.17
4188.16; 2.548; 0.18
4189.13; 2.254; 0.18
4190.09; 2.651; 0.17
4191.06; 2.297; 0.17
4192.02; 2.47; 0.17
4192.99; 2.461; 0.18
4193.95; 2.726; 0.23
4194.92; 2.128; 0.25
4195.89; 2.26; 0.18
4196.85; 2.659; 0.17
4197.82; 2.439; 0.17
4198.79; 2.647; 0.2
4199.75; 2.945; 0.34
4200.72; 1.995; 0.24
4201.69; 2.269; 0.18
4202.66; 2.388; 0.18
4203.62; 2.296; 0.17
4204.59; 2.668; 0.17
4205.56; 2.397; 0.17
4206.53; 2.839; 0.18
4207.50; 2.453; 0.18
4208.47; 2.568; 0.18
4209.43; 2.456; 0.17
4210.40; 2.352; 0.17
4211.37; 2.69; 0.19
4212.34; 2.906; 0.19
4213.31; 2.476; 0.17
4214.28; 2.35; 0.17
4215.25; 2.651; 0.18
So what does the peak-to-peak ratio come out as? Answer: 1.03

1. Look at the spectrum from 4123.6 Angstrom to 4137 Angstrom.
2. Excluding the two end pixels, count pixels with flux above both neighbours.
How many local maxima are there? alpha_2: 3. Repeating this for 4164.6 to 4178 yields 4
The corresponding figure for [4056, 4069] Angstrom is 4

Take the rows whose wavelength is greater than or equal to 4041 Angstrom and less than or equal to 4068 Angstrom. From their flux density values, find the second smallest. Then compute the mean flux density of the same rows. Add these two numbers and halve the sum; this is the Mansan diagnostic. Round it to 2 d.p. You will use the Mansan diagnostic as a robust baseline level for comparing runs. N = 2.57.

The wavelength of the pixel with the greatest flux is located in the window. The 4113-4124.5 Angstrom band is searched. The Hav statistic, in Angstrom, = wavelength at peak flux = 4113.62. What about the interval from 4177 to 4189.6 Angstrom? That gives 4180.46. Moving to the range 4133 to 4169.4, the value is 4149.77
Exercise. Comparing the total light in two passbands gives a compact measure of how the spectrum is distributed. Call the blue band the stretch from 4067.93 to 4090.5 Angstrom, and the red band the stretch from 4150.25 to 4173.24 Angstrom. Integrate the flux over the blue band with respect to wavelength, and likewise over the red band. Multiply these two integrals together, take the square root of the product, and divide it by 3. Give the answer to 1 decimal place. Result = 21.6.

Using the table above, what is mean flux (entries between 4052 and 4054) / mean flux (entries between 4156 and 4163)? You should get 1.00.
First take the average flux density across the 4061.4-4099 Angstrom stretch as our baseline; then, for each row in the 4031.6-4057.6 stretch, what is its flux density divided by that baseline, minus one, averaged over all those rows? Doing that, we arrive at -0.14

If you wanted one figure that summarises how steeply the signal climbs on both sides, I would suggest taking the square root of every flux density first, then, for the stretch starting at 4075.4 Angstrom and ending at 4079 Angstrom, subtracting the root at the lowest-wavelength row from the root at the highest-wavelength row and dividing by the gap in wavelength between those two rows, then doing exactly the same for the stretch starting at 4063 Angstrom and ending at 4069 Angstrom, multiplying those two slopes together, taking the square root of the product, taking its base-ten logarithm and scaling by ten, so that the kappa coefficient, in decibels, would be -15.6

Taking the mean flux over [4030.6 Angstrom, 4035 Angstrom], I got 2.8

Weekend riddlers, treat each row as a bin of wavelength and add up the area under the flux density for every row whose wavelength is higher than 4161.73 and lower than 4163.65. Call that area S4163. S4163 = 5.7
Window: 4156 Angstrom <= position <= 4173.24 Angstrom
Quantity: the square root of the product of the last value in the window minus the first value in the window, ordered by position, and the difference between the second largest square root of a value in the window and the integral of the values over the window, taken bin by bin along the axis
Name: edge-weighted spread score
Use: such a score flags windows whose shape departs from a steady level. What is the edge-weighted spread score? 5.1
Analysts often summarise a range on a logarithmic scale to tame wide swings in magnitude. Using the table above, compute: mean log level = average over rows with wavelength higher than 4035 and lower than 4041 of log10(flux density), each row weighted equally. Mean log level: 0.419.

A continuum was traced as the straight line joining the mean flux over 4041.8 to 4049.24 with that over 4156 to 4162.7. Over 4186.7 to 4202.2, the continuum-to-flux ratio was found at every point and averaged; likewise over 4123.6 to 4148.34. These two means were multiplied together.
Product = 1.09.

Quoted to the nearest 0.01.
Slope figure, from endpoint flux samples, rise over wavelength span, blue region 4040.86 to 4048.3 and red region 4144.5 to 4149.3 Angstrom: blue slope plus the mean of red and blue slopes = 0.16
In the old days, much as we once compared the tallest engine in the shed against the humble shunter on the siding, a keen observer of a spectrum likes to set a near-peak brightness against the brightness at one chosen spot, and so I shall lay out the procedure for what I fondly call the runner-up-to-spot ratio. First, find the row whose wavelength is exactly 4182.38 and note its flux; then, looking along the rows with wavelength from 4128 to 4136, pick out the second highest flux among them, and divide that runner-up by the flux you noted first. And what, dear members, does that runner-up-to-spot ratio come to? 1.27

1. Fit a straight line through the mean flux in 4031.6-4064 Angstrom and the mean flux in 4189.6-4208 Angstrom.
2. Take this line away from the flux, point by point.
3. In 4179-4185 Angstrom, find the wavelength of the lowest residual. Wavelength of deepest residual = 4183.35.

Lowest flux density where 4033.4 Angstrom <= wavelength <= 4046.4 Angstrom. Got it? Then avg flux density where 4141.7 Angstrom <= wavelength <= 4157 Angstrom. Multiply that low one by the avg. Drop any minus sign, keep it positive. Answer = 4.5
